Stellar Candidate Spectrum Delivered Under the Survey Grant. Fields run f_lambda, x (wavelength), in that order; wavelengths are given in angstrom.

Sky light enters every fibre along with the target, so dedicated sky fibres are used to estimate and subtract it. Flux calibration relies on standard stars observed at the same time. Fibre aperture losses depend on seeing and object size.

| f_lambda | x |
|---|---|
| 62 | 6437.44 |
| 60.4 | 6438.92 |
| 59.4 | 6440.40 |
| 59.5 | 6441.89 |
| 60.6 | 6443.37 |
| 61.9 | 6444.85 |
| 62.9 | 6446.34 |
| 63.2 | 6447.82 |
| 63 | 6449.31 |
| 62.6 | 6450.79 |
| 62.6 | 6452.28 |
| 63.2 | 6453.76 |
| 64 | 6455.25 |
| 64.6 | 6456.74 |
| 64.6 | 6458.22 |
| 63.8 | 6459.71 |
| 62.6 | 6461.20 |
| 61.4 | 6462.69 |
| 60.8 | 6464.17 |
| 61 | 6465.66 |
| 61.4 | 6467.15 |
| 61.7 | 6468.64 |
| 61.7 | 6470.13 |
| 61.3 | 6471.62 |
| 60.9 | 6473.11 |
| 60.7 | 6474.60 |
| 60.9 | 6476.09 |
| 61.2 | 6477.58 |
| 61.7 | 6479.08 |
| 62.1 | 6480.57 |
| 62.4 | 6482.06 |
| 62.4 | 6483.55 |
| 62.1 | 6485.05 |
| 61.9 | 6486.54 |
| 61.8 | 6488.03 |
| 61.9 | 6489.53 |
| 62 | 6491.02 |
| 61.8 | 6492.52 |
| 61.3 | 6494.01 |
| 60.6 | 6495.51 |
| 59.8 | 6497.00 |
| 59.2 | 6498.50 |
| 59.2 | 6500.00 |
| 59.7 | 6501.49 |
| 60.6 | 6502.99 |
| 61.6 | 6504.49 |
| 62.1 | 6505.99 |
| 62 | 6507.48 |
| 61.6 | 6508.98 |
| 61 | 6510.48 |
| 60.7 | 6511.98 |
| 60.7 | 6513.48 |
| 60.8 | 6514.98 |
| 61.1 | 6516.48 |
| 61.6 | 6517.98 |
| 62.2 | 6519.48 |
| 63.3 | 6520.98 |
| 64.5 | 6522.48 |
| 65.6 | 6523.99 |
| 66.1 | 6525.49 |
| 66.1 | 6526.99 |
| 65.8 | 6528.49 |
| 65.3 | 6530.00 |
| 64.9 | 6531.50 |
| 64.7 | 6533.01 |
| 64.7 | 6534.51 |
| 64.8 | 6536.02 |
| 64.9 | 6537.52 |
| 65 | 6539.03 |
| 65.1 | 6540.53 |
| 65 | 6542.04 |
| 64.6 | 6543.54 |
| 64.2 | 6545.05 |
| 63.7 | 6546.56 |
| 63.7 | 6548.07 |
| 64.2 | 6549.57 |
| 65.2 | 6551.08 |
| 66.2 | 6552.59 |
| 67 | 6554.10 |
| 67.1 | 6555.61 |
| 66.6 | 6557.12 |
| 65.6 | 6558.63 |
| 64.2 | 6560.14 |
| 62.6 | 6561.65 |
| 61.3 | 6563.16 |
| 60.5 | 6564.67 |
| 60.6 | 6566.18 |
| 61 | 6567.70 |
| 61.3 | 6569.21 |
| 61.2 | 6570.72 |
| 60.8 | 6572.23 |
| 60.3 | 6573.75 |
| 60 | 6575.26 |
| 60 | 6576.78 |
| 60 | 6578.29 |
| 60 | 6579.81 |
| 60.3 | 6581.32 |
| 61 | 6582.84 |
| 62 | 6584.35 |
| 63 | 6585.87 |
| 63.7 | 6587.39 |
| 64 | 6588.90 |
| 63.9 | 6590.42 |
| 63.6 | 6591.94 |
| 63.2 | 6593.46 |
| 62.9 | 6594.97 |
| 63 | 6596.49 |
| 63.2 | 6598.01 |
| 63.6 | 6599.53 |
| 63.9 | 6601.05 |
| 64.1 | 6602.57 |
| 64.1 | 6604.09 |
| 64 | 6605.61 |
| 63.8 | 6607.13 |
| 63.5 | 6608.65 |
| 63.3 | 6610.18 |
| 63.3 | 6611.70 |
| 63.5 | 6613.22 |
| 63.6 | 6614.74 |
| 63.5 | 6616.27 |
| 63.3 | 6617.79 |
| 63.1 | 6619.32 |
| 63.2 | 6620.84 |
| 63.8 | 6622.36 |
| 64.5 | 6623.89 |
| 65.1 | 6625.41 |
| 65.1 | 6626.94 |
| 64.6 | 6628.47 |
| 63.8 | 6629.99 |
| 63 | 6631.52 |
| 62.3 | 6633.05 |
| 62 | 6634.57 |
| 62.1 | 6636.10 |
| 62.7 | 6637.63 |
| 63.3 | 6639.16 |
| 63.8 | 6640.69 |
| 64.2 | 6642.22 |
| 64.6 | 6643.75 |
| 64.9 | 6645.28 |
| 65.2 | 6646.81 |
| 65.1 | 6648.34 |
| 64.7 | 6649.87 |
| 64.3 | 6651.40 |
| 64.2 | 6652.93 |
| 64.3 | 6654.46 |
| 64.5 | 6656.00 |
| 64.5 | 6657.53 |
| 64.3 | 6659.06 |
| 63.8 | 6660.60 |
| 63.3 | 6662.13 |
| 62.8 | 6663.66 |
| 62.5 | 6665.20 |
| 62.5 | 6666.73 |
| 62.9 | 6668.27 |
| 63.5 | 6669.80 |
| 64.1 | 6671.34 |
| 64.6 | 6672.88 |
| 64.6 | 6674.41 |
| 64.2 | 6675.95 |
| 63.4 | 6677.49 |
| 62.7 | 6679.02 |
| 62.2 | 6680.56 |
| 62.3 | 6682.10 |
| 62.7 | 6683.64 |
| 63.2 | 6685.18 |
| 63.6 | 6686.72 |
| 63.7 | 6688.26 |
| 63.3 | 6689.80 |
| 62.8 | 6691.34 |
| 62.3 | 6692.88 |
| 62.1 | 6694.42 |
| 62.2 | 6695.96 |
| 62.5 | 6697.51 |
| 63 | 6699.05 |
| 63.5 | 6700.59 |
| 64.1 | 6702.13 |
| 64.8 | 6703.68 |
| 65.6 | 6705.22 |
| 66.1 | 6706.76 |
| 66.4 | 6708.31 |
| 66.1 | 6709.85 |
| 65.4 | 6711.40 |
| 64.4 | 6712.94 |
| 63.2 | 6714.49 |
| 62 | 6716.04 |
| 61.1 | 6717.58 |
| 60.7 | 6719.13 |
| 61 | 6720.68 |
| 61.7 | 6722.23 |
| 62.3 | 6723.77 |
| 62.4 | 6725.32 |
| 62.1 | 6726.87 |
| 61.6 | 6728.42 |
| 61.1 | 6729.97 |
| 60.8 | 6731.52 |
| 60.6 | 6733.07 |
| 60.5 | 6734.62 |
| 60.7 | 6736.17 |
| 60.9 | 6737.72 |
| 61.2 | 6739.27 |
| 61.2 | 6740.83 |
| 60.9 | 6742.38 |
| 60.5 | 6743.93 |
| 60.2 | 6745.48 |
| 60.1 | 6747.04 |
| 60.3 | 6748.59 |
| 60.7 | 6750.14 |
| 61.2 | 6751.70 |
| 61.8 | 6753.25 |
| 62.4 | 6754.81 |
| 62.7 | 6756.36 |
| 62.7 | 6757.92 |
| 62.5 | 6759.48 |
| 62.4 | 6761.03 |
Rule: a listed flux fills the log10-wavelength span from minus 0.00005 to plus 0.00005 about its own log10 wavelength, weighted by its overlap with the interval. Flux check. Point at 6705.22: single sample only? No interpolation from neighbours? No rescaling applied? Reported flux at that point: 65.6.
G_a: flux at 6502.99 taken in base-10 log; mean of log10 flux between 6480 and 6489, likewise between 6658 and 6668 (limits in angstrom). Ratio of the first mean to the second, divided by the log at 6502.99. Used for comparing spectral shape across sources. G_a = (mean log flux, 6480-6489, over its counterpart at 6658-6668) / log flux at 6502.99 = 0.559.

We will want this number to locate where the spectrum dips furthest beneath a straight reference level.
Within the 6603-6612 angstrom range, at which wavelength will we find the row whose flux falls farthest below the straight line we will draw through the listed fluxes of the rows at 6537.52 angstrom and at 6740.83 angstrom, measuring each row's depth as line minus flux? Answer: 6610.18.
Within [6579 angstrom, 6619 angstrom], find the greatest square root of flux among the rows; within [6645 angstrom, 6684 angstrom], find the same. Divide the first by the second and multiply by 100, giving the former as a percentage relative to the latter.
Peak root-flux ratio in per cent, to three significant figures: 99.2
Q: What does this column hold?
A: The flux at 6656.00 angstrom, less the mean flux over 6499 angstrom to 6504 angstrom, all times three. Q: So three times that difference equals 14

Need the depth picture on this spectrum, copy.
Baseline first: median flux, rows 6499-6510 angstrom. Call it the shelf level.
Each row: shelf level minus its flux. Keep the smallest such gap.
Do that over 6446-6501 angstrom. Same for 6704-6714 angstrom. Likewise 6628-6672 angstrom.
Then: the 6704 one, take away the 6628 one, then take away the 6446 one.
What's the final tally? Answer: 2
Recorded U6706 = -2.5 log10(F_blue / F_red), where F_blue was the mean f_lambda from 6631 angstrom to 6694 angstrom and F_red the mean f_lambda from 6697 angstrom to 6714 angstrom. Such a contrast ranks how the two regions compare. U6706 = 0.02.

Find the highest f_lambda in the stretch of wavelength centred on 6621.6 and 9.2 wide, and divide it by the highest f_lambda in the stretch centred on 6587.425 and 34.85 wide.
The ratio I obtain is 1.02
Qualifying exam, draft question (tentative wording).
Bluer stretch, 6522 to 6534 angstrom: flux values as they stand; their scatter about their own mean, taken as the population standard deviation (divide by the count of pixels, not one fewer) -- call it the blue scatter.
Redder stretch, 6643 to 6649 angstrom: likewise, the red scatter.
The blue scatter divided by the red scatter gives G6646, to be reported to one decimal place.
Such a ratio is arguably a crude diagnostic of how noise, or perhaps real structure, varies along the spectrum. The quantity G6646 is 2.6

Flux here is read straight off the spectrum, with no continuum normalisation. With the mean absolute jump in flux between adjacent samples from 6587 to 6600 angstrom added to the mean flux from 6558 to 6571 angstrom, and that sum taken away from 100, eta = 37.7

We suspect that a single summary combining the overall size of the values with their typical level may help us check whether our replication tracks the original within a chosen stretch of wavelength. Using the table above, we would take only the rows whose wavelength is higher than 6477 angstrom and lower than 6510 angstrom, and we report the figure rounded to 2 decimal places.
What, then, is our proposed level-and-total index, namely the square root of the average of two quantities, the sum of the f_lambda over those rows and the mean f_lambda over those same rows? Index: 26.55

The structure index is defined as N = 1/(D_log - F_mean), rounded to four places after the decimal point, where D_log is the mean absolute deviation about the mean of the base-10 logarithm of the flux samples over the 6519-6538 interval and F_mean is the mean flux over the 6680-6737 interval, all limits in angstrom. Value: -0.0159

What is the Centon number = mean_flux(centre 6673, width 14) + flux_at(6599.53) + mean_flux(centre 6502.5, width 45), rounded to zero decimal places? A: 189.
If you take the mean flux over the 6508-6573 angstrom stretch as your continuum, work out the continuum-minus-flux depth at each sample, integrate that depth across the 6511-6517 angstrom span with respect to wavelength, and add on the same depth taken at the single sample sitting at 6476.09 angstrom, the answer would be 20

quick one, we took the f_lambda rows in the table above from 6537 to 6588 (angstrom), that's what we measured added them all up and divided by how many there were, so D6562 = 63.0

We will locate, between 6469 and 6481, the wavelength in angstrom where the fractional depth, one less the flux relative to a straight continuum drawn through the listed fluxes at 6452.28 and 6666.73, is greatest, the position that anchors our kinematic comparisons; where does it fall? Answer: 6474.60 angstrom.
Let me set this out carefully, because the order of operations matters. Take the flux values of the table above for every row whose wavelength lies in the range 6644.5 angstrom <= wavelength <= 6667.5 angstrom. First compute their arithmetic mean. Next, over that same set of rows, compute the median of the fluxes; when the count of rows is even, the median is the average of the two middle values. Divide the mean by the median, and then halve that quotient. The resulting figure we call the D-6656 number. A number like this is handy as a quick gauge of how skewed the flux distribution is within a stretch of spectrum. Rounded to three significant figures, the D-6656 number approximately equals 0.498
